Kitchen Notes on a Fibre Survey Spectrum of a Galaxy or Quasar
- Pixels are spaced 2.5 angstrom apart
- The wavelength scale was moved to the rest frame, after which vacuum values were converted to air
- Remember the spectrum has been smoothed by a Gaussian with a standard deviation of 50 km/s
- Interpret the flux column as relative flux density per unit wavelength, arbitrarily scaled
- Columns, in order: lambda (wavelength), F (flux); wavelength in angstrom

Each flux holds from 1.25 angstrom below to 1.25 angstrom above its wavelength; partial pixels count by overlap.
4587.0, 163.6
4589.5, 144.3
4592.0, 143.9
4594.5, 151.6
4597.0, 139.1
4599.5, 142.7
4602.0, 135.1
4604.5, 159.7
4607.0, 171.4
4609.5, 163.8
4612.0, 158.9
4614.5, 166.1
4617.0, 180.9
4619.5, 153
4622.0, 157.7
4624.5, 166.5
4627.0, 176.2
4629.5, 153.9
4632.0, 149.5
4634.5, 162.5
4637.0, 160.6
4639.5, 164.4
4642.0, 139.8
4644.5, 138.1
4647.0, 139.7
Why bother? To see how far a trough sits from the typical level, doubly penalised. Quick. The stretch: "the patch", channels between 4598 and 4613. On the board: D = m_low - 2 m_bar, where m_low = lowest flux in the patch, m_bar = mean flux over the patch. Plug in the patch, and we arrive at -175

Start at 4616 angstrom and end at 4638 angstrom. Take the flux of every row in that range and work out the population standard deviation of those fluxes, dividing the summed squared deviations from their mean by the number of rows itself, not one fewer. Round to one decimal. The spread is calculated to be 10.0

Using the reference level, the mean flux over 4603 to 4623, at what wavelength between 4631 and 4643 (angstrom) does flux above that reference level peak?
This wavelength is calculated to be 4639.5 angstrom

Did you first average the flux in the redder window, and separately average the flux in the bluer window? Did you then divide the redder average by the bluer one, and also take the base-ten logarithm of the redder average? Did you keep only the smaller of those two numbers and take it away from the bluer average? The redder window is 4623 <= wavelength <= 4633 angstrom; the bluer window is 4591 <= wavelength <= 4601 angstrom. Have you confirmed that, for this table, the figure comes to 143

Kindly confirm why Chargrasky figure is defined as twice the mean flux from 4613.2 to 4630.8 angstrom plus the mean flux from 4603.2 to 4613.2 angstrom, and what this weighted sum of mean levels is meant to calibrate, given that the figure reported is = 493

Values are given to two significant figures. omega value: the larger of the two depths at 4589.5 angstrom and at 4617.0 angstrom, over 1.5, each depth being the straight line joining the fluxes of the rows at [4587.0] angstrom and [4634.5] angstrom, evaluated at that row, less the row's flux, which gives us 13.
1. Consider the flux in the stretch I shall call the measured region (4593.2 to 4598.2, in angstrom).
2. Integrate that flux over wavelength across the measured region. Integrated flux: 727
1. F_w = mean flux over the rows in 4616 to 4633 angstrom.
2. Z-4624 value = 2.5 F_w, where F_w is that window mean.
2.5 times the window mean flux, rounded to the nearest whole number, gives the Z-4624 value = 406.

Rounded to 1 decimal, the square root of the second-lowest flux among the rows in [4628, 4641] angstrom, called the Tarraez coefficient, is 12.4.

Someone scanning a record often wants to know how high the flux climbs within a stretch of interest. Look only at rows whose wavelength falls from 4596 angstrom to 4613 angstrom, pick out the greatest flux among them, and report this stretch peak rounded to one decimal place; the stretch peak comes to 171.4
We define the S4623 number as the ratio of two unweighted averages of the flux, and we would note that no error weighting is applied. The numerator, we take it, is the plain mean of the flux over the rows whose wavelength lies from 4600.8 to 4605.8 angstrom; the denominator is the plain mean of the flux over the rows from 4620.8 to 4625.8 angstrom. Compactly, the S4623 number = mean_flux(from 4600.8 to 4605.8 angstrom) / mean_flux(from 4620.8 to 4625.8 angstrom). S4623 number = 0.91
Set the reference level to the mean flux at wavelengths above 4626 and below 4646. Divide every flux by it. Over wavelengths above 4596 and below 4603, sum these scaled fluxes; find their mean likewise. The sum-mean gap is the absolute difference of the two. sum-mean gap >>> 1.79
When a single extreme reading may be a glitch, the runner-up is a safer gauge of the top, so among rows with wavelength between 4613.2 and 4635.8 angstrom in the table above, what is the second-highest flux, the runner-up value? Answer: 176.2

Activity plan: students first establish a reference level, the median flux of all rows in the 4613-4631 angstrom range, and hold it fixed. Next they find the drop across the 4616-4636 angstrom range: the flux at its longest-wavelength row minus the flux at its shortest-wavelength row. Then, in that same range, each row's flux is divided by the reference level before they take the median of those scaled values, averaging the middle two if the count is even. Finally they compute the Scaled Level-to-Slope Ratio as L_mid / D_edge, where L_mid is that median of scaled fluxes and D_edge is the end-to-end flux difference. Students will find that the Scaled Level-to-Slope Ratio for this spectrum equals -0.05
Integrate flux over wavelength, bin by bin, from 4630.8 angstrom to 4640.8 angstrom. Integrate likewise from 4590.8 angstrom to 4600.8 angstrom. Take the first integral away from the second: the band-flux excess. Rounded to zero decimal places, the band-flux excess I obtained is -149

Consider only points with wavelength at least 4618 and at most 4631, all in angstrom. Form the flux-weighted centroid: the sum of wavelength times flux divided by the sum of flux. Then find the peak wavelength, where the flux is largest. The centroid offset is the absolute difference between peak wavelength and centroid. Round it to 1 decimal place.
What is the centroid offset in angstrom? 2.4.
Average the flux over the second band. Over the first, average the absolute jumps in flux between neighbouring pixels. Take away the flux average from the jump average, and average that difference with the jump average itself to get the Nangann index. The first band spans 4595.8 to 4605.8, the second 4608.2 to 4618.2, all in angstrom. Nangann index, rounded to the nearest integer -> -72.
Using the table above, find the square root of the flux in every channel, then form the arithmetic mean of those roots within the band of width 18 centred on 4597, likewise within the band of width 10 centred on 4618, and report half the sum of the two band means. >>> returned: 12.4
